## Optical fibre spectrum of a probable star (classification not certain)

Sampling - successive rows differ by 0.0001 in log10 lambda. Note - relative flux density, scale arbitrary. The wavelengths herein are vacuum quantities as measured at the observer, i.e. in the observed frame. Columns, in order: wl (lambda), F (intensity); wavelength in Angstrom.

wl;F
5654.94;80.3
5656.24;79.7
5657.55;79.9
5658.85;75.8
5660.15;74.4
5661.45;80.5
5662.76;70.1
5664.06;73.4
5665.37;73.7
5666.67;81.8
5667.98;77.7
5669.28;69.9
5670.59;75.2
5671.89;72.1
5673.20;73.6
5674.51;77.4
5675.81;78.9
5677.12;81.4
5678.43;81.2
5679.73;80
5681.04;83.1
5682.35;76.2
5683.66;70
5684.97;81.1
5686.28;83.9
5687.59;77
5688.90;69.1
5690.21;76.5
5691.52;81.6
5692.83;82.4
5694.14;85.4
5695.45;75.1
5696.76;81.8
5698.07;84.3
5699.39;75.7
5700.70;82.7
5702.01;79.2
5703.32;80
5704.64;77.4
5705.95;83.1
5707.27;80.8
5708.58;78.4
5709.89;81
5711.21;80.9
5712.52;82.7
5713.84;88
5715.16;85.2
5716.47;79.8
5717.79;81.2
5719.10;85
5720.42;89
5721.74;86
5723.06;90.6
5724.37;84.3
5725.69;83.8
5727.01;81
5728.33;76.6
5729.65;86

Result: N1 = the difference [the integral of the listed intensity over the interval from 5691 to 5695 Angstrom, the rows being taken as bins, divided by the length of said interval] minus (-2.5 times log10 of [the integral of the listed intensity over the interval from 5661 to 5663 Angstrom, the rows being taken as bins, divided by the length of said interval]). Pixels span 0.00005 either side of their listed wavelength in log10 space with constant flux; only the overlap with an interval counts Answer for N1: 87.5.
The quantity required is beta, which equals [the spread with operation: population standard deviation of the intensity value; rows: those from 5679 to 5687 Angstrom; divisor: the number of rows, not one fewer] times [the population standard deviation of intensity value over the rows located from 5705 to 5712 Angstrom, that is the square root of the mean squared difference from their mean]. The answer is 7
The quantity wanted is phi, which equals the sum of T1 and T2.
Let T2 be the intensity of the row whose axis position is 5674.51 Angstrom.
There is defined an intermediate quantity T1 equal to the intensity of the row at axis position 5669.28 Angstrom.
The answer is 147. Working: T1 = 69.9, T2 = 77.4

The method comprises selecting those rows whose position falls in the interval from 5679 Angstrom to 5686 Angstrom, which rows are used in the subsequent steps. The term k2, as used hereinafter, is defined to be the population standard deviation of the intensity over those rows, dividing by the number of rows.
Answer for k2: 4.6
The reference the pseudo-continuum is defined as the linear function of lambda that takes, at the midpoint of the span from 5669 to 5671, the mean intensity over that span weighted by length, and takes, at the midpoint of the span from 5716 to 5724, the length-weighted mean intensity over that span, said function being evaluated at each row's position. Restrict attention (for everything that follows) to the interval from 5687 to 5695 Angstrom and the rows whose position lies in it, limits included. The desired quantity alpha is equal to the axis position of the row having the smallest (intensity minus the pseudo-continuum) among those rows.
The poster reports 5688.90 Angstrom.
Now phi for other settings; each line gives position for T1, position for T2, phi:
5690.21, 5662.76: 147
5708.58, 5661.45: 159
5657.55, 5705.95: 163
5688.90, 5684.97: 150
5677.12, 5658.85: 157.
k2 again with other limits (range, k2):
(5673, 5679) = 2.9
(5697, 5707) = 2.9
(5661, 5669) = 4.2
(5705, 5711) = 1.7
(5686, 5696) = 5.1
